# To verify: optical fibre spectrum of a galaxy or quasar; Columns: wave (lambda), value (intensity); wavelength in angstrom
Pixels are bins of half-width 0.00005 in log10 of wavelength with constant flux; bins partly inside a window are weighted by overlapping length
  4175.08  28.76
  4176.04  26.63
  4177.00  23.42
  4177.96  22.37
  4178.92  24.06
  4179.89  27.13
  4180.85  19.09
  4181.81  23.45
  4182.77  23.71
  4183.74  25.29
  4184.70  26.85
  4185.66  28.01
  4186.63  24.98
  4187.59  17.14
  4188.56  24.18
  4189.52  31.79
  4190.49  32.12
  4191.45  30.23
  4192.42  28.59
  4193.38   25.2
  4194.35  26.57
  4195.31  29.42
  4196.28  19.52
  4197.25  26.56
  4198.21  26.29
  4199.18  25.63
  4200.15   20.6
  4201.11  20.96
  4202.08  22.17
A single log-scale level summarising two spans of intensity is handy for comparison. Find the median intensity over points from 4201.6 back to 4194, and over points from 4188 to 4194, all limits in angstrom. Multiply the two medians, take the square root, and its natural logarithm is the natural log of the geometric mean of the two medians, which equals 3.32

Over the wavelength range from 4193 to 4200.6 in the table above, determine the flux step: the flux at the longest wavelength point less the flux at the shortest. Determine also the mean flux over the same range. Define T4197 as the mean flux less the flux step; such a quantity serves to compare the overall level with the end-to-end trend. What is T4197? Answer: 29.6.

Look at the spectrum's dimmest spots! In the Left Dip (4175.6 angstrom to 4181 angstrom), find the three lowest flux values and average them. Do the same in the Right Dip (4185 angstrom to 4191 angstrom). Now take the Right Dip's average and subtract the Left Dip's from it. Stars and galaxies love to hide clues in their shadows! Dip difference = 0.5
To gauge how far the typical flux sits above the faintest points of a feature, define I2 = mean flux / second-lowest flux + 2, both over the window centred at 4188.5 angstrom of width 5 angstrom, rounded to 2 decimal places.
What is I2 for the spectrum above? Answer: 3.08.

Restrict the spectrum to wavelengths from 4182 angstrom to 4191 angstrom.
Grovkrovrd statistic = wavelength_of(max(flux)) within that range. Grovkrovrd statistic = 4190.49 angstrom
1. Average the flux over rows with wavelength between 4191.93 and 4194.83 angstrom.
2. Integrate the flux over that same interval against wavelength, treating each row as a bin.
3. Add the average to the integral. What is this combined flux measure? 104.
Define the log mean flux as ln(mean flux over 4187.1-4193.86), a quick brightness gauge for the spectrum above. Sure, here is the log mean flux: 3.30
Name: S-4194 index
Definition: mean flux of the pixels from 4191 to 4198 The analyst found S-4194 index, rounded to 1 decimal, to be 26.6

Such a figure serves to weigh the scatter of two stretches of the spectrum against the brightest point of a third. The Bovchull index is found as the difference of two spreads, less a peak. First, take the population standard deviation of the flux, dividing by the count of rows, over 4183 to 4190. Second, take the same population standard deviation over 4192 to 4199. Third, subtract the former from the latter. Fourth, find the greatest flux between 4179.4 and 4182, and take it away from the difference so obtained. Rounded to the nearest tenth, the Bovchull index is -28.3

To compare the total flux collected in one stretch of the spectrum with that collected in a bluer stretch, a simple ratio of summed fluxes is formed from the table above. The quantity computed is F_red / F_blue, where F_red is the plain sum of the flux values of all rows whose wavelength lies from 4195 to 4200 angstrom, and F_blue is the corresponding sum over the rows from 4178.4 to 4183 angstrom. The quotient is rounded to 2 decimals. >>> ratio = 1.08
